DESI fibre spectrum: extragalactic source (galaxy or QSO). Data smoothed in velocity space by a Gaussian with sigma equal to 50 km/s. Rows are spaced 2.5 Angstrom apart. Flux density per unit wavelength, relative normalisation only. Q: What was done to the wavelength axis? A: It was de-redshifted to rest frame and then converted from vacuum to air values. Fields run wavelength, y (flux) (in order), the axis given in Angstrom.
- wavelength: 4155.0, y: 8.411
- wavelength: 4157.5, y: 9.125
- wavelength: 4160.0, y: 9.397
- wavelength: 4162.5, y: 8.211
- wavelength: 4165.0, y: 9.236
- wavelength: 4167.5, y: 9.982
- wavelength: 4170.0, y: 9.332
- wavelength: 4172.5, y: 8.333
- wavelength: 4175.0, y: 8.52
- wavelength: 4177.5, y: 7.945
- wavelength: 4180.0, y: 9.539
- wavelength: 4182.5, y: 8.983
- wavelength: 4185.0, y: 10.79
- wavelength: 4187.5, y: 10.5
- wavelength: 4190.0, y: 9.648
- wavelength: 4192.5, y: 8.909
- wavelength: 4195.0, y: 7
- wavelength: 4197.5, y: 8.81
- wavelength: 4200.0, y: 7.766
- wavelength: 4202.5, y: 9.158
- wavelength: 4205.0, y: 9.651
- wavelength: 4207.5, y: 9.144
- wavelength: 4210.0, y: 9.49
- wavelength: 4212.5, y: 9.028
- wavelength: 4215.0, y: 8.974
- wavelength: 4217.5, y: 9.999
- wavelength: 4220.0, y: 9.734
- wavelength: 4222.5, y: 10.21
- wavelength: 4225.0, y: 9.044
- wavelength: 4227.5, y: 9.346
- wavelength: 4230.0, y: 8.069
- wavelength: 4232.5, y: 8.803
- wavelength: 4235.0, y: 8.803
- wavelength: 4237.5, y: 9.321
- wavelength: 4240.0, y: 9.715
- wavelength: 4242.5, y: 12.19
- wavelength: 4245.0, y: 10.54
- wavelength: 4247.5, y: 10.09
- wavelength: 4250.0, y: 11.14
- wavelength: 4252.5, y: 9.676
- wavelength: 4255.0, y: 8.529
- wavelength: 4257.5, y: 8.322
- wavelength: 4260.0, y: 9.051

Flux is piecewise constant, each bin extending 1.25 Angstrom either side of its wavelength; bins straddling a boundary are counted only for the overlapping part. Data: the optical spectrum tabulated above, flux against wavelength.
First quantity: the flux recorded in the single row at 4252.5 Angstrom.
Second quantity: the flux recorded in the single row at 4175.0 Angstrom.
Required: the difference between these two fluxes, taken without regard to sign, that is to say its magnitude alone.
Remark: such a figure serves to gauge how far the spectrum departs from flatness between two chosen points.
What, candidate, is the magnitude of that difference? 1.16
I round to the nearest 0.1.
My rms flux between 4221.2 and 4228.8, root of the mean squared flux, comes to 9.5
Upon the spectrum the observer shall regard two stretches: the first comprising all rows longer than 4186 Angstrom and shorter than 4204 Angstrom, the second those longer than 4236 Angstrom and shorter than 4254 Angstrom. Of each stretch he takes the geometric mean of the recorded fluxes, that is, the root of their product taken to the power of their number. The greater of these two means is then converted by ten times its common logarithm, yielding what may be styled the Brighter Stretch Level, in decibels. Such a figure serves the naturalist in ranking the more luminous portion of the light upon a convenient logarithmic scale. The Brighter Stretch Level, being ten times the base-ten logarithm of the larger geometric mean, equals 10.1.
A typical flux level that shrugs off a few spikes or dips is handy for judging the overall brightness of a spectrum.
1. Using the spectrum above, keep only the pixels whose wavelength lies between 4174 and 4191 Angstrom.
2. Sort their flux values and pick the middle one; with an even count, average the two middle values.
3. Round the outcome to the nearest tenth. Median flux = 9.5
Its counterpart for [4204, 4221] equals 9.5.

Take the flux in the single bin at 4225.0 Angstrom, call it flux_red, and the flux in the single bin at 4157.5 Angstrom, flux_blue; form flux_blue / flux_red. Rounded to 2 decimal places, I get 1.01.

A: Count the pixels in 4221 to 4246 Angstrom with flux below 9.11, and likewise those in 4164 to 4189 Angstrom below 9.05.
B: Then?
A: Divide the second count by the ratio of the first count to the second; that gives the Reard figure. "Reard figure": 4.0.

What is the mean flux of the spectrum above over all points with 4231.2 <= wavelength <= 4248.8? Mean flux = 9.92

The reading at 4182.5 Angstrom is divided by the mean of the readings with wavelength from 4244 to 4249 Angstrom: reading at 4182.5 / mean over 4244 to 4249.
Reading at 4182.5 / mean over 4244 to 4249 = 0.87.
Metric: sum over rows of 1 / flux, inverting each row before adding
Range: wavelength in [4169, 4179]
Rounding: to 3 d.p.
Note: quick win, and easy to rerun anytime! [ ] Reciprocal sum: 0.470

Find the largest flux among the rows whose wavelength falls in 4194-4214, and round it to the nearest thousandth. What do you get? 9.651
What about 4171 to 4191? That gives 10.790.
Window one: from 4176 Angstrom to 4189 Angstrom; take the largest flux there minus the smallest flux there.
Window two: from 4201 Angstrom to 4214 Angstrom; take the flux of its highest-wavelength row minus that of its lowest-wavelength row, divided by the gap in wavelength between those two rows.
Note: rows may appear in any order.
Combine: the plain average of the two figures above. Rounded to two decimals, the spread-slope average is 1.42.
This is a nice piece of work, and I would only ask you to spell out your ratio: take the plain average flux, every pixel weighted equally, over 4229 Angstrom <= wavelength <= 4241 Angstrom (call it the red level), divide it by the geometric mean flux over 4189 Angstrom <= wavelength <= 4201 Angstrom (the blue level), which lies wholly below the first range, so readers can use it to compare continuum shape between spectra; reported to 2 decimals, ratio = 1.07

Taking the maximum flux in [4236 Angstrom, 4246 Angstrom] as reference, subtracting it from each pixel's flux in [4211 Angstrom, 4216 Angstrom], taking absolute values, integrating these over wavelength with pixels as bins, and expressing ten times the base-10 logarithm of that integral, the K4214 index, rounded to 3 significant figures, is 12.0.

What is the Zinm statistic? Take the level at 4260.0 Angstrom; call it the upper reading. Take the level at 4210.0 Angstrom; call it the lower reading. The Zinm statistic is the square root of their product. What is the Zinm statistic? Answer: 9.3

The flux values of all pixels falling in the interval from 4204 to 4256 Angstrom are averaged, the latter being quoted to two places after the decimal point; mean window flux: 9.60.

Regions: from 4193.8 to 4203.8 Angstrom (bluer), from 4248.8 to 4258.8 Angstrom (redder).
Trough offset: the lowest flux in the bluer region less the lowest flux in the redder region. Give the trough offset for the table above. -1.3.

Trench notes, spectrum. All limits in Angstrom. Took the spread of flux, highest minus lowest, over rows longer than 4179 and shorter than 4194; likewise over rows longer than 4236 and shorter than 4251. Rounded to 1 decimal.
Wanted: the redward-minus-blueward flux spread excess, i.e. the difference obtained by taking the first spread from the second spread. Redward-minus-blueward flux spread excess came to 1.0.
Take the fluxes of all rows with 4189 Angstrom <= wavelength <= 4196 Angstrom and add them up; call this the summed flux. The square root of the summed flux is 5.1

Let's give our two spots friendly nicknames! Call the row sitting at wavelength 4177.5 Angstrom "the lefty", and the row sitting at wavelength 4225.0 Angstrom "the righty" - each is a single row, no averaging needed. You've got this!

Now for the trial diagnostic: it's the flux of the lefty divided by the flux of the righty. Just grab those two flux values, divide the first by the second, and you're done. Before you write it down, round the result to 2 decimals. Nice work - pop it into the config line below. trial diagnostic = 0.88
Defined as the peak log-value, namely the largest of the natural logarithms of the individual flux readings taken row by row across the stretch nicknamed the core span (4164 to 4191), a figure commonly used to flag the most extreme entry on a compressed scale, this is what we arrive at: 2.38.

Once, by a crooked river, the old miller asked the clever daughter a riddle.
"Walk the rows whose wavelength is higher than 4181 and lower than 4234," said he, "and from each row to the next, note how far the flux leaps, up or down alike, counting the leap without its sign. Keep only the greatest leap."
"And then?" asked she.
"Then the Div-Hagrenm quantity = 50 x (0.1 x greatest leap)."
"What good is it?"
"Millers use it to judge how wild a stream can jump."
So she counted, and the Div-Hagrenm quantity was 9.5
